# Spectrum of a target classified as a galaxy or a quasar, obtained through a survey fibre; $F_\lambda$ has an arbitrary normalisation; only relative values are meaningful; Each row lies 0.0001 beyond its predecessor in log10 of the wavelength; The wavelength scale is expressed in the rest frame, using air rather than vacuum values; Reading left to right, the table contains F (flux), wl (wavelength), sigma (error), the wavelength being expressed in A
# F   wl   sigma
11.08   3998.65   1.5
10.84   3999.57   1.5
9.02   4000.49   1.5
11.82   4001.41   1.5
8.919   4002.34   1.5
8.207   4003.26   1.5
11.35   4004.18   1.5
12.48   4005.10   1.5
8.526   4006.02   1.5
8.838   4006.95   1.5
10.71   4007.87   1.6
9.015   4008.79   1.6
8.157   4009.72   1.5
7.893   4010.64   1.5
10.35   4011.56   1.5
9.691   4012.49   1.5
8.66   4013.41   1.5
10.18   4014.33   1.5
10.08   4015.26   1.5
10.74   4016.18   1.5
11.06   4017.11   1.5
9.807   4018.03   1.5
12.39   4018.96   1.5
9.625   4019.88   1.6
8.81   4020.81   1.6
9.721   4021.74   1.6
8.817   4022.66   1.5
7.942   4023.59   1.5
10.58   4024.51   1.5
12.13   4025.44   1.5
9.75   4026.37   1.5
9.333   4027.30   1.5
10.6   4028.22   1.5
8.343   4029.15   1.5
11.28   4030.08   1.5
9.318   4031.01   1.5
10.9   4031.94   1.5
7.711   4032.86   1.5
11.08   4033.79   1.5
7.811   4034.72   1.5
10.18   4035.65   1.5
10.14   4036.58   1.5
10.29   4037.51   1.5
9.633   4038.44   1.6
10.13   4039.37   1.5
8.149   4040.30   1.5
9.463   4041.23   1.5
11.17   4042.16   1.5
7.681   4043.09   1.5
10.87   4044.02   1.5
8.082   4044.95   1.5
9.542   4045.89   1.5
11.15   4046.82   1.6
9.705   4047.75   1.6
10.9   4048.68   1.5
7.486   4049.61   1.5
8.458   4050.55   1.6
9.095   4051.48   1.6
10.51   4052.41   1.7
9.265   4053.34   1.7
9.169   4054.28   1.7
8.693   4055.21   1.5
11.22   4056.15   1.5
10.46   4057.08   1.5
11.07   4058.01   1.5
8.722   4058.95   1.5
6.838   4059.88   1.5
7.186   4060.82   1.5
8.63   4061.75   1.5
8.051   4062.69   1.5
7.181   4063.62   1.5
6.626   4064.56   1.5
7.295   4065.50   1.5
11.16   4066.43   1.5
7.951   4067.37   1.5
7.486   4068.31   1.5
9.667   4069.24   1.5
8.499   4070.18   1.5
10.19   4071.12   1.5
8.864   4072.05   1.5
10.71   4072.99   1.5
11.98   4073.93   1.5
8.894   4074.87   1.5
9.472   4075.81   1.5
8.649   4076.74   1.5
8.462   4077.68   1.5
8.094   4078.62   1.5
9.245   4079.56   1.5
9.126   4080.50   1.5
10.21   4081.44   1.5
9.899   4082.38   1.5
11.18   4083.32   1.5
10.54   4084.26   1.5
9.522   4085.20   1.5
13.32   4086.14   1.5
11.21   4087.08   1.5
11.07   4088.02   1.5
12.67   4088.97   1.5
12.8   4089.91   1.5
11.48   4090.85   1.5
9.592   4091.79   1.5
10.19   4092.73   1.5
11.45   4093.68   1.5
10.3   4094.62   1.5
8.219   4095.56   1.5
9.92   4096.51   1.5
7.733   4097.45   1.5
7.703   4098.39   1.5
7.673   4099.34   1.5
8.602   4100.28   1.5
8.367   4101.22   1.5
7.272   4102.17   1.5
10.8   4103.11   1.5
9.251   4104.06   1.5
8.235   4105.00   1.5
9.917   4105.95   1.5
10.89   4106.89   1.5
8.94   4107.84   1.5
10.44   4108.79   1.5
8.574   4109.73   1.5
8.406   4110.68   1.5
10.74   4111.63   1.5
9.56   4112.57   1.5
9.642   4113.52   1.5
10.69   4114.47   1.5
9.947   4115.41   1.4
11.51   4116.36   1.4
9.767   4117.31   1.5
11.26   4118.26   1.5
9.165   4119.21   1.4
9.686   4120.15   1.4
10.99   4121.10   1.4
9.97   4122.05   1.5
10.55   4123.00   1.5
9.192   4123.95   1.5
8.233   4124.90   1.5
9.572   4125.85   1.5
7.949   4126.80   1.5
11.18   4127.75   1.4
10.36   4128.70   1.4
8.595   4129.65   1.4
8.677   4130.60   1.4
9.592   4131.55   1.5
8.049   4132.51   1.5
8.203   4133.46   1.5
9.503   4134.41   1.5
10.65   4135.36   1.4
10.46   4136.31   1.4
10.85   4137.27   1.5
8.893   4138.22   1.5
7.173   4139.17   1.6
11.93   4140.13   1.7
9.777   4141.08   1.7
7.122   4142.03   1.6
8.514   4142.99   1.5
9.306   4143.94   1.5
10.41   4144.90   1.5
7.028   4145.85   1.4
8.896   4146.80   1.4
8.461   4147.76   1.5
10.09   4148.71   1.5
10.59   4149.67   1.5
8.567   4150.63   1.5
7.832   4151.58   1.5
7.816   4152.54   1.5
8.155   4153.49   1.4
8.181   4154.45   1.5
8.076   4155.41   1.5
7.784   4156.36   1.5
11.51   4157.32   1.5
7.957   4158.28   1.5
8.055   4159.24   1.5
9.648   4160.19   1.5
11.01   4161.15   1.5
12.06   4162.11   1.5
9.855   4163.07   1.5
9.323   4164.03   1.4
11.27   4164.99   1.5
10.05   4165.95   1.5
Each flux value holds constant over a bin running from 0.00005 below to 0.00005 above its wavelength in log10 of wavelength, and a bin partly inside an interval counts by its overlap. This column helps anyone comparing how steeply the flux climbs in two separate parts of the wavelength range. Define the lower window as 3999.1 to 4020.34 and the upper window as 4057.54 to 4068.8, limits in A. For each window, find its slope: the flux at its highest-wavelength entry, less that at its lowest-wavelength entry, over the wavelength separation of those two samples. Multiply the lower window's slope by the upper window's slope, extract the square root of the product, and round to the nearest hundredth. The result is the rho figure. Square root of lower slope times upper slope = 0.14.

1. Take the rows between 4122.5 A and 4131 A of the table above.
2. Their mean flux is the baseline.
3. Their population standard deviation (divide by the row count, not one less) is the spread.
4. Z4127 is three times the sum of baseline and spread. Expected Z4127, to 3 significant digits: 31.3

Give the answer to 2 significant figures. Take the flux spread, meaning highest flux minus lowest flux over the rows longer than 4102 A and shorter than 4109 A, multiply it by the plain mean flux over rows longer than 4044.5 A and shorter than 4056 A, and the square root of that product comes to 5.8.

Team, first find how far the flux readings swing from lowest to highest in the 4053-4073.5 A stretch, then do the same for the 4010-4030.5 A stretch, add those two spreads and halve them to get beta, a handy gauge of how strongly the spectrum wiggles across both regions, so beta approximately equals 4.55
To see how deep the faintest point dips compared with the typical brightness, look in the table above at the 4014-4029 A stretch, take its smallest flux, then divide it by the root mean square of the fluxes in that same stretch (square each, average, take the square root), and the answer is 0.782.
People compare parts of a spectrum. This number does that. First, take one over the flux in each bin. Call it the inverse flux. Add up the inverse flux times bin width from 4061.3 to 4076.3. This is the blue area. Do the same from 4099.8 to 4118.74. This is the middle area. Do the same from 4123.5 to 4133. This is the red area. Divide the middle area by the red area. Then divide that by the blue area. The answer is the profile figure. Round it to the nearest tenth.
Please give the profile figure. 1.1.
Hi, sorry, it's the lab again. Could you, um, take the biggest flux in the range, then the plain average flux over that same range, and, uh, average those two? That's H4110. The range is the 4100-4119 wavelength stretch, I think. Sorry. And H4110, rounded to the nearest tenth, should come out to 10.6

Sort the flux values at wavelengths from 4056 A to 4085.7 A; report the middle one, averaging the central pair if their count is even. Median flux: 9.01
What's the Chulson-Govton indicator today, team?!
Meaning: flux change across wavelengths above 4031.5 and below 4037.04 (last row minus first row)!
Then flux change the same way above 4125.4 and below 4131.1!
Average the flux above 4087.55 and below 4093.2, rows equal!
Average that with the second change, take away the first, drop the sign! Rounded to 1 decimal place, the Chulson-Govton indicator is 6.0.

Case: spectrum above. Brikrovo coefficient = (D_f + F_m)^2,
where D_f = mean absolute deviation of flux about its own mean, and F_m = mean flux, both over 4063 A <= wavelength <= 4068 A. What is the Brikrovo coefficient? 86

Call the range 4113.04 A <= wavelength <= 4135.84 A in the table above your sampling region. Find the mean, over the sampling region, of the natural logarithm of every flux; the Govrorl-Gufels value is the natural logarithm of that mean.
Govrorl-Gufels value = 0.818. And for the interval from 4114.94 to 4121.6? 0.847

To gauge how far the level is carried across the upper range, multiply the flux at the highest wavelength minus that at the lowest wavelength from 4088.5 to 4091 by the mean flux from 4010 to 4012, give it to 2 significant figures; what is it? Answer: -11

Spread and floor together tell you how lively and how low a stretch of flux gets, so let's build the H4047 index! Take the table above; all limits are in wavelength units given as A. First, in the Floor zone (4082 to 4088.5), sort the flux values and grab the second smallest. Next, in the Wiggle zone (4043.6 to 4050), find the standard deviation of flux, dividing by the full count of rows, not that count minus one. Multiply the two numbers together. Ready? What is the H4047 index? 13.2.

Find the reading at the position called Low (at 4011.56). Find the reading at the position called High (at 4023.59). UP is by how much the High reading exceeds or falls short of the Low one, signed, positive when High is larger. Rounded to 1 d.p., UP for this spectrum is -2.4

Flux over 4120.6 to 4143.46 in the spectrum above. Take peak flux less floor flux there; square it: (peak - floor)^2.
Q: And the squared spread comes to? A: 23.1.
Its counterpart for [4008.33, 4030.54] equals 20.2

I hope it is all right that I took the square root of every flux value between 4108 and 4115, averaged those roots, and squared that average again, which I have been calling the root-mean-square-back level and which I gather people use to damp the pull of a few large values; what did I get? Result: 9.7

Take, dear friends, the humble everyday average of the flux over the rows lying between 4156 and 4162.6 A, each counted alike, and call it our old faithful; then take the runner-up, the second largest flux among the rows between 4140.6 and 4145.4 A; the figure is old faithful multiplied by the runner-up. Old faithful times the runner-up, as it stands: 95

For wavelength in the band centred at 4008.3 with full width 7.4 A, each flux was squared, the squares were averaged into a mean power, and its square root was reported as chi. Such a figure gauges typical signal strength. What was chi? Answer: 9.61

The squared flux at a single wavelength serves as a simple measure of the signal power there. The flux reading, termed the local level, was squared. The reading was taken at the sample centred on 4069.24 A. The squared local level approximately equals 93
